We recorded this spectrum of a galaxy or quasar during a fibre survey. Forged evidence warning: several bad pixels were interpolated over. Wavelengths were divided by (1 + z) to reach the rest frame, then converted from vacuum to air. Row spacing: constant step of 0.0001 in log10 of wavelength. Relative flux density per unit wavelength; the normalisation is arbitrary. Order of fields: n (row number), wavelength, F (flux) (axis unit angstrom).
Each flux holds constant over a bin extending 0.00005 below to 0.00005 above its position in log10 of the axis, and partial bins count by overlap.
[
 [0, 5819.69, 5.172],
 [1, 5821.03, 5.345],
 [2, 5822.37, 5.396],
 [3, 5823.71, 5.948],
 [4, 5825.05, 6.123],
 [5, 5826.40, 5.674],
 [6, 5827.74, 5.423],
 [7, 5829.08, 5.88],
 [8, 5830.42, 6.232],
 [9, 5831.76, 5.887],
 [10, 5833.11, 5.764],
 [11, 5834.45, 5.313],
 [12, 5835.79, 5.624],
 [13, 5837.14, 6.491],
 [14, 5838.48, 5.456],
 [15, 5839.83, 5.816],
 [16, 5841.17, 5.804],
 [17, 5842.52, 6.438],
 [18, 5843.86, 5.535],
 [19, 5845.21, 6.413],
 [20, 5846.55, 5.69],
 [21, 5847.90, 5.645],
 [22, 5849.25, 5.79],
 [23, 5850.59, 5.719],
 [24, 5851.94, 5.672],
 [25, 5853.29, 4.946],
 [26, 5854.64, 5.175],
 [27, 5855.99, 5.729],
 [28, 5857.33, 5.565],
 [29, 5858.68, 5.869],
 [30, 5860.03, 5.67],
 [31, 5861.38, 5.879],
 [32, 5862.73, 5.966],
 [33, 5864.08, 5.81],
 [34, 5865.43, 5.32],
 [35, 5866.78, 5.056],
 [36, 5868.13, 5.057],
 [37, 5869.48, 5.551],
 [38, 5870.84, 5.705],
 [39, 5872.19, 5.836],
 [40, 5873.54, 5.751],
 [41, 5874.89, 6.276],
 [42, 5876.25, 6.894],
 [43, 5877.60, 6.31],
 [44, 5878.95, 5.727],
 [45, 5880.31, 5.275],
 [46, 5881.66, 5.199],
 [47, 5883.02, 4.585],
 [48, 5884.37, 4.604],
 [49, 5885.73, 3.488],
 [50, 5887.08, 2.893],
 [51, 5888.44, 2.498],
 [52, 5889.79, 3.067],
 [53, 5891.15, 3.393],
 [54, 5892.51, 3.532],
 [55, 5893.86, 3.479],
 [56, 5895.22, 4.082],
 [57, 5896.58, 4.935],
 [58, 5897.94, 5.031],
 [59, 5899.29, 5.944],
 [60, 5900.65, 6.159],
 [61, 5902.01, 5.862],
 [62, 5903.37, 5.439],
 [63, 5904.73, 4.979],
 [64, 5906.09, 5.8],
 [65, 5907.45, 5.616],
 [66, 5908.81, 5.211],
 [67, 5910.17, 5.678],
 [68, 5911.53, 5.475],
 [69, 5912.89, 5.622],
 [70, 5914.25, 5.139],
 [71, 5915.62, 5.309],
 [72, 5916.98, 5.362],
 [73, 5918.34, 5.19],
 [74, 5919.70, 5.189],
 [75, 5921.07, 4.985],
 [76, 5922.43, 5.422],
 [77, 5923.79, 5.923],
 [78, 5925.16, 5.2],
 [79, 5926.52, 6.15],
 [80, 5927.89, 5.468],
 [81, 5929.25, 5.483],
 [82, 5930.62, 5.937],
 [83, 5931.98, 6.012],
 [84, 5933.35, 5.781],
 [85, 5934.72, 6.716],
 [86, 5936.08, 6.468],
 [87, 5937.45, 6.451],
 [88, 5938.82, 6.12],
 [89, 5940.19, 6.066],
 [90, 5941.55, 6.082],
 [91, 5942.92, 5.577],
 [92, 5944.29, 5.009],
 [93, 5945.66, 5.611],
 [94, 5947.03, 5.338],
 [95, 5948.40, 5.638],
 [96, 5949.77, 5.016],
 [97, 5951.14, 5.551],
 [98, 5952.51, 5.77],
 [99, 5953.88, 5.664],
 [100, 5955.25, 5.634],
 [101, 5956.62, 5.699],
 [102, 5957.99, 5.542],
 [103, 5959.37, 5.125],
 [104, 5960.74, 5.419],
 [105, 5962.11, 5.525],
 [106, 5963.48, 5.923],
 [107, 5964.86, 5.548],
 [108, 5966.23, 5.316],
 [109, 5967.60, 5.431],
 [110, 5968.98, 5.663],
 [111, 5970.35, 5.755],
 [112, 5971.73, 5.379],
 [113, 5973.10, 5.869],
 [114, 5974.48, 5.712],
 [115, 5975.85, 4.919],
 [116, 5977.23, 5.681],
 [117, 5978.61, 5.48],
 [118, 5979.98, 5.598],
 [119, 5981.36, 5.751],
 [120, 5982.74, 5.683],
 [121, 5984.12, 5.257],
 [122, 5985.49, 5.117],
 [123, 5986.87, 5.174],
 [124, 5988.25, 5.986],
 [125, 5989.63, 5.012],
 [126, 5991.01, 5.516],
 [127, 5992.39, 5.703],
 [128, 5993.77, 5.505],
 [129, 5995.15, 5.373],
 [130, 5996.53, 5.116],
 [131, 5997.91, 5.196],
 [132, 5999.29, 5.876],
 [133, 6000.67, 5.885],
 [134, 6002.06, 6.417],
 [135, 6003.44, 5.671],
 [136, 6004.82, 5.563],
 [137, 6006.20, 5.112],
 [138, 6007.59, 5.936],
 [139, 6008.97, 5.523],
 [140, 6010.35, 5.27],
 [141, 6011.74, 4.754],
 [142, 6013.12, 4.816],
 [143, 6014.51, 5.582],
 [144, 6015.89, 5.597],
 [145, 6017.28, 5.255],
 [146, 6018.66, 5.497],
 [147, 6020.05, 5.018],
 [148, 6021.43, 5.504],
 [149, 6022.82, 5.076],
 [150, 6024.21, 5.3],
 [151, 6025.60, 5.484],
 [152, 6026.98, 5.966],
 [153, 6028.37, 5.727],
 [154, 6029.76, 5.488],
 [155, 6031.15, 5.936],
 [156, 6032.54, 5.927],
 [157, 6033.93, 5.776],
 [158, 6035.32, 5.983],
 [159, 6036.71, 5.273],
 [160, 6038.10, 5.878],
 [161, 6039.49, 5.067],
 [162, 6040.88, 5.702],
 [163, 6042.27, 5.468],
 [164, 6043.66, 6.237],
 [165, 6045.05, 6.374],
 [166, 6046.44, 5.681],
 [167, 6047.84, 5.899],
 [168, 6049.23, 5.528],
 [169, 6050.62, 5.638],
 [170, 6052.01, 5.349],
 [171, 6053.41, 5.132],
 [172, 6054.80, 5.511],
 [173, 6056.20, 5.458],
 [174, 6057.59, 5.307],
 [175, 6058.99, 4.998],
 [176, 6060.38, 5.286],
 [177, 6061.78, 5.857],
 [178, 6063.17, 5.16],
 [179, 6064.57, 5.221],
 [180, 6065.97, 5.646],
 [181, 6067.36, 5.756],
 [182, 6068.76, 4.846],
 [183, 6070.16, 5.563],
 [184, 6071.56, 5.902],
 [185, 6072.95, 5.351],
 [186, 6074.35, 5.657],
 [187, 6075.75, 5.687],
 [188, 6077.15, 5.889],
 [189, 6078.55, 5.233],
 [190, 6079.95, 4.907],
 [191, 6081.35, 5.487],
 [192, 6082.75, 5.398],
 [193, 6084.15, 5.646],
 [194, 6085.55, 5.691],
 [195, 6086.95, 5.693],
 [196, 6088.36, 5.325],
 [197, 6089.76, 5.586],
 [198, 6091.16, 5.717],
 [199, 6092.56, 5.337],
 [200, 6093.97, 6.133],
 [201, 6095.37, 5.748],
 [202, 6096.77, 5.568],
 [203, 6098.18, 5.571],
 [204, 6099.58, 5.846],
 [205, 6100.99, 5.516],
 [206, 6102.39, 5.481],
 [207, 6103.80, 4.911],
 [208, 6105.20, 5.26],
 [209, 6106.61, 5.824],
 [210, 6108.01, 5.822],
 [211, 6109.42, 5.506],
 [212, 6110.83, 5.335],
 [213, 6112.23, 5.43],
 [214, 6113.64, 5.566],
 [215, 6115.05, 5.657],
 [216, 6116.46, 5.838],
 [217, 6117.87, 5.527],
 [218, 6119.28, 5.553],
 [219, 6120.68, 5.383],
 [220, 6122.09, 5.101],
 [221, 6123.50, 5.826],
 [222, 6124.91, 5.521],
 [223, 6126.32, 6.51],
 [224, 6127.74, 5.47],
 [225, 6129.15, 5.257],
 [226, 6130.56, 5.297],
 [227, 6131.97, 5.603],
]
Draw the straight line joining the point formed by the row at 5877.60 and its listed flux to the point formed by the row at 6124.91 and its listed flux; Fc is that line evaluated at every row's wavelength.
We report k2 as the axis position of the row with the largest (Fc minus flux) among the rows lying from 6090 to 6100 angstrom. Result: 6092.56 angstrom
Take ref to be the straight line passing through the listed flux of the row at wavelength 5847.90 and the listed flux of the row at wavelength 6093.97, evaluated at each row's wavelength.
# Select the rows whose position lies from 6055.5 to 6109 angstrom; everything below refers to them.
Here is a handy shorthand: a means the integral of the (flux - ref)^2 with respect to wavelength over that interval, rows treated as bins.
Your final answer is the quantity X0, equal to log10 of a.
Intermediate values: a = 24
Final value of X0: 1.4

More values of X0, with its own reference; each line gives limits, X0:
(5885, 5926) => 1.9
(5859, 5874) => 0.2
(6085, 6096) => 0.5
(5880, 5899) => 1.9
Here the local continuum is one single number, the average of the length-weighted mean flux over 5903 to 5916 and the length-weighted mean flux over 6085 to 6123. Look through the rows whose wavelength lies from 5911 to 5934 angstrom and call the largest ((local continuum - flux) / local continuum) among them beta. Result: 0.09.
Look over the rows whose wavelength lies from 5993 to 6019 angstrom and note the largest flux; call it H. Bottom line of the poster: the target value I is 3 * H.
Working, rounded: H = 6.417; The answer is 19.3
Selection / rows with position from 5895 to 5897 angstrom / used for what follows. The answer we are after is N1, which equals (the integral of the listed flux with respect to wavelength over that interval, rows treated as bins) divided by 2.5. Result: 3.6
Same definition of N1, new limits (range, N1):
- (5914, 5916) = 4.2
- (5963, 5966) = 6.8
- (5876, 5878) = 5.3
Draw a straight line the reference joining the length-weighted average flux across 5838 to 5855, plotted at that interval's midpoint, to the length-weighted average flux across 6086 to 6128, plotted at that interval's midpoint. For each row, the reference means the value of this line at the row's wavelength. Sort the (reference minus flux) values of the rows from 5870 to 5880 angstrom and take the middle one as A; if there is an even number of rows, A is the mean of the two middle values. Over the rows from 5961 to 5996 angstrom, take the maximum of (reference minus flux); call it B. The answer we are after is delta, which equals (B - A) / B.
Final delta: 1.2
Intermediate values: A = -0.14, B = 0.73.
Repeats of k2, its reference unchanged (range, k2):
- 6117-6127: 6122.09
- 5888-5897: 5888.44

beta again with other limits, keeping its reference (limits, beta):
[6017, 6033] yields 0.09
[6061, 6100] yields 0.12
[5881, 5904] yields 0.55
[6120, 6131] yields 0.07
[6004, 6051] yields 0.13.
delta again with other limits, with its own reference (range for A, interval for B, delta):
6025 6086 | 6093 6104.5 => 1.0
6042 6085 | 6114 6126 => 0.8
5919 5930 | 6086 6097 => 0.2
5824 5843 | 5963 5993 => 1.1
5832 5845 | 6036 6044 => 1.1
